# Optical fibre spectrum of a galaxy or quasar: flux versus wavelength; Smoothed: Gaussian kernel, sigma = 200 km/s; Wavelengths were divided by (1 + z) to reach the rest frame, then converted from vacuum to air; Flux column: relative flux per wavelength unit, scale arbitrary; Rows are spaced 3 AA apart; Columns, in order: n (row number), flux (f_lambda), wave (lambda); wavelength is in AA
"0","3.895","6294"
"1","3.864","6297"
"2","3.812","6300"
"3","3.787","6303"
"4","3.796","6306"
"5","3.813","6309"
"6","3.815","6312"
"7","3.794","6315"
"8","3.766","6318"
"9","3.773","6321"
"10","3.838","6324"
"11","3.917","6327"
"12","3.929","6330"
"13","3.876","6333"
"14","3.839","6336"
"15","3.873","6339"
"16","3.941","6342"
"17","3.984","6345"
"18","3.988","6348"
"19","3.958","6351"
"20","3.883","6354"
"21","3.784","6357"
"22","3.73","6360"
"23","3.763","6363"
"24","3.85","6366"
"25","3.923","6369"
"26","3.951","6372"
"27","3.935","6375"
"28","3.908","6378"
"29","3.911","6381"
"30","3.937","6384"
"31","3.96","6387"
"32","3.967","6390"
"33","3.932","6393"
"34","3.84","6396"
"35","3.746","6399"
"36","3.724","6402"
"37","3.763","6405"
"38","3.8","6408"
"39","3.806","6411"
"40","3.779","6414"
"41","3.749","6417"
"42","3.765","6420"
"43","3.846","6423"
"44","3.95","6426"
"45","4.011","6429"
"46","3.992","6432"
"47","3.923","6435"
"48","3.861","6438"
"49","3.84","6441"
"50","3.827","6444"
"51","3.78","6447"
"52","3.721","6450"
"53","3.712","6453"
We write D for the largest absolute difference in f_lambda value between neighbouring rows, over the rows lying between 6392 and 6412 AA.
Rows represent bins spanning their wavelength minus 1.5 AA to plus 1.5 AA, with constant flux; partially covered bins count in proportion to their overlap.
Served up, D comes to 0.094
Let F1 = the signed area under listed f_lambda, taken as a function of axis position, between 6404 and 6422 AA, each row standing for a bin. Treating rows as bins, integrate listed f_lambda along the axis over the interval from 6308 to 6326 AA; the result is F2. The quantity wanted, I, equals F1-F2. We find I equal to -0.4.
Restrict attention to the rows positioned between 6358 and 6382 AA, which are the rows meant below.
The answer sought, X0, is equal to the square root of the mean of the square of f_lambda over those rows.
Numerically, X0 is 3.87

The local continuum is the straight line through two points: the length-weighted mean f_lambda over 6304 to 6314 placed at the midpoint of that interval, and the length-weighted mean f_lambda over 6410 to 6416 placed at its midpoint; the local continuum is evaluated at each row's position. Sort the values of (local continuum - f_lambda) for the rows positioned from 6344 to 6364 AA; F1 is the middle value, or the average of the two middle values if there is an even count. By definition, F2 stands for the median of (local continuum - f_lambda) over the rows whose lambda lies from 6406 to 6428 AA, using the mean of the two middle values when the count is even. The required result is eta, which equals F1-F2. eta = -0.073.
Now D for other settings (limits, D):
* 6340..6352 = 0.043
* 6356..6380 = 0.087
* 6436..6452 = 0.059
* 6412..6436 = 0.104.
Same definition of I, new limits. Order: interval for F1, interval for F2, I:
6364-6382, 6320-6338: 0.8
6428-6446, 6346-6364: 0.8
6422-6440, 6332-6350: 0.2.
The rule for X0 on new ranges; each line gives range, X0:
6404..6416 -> 3.79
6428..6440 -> 3.95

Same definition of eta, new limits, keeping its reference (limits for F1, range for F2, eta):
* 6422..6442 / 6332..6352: 0.001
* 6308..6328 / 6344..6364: 0.078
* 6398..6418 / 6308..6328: 0.033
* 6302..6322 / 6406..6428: 0.023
